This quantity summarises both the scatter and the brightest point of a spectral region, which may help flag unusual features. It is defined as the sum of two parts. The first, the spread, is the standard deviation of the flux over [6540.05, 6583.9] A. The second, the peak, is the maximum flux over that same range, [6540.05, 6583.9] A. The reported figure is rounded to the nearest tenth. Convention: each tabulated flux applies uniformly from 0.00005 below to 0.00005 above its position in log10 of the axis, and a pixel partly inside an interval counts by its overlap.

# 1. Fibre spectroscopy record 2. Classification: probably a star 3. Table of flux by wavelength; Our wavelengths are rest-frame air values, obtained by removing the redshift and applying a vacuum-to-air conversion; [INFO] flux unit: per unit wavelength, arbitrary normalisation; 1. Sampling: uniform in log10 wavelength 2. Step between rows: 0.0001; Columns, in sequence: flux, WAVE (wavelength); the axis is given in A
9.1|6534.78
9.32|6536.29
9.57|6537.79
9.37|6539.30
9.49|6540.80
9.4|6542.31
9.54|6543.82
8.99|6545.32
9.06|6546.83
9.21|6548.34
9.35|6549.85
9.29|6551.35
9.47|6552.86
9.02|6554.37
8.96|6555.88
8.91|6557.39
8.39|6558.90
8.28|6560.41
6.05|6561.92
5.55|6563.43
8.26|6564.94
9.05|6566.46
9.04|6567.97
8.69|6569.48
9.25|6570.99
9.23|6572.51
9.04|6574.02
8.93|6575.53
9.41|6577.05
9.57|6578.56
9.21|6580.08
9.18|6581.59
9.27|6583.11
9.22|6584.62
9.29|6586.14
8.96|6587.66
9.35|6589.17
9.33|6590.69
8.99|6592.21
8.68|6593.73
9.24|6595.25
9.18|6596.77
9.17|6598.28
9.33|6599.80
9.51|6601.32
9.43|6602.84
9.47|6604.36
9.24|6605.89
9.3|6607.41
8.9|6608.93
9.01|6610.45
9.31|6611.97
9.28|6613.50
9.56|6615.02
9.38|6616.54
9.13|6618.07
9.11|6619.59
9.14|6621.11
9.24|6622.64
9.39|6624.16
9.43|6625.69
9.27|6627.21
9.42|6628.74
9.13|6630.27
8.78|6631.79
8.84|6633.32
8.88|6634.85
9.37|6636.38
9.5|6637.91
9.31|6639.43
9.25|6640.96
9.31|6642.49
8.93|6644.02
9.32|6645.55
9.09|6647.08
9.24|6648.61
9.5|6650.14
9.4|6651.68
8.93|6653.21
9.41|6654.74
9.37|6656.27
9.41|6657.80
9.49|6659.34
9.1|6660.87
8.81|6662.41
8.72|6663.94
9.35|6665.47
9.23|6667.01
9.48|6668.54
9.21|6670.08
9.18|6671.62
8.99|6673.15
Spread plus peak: 10.5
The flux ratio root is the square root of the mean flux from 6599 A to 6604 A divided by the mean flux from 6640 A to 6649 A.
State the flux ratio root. 1.01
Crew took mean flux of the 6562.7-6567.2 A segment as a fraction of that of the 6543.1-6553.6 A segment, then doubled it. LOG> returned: 1.64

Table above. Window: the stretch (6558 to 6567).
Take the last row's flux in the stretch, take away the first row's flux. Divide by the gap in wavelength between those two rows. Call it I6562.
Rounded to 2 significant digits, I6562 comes 0.087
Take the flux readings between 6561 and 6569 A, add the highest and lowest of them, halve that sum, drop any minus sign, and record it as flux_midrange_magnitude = 7.30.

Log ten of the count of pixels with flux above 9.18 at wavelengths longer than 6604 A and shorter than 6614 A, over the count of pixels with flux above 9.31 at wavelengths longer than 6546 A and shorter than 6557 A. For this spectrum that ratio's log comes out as 0.40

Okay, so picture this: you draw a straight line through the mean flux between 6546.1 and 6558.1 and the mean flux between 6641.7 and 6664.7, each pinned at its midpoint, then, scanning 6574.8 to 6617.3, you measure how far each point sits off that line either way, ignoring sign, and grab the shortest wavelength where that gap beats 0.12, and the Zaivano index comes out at 6575.53 A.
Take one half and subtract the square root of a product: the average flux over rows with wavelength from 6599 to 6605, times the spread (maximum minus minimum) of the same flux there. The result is -0.80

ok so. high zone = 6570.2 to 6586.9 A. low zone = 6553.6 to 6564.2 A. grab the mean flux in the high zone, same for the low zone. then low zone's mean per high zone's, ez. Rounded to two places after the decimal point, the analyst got 0.85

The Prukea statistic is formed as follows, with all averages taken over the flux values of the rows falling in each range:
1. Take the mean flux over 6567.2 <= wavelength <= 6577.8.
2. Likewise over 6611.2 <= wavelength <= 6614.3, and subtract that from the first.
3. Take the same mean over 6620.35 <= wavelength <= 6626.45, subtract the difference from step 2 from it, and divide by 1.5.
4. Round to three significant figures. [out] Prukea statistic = 6.34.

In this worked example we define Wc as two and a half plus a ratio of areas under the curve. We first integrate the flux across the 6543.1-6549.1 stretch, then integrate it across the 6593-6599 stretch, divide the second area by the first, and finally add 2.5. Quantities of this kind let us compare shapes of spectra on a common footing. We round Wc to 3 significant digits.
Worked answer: 3.49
